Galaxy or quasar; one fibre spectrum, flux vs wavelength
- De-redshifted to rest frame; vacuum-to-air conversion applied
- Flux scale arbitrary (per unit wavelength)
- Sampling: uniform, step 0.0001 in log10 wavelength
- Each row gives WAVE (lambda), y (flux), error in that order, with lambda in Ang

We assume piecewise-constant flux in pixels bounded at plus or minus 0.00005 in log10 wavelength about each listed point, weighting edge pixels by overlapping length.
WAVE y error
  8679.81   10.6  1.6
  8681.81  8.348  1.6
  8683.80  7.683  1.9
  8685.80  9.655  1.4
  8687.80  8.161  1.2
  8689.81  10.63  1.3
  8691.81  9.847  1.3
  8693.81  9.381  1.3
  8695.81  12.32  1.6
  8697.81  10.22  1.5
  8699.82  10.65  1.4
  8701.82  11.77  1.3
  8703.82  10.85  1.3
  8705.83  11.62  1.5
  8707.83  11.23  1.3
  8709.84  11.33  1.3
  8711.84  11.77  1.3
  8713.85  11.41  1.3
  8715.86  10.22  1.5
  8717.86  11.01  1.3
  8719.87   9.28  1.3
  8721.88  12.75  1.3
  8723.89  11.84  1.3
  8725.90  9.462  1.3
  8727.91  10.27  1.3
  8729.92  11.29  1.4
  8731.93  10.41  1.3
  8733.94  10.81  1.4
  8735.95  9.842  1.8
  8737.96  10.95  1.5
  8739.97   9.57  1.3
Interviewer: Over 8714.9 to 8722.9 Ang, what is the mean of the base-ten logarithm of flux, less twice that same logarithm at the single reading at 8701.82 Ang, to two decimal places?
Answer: -1.11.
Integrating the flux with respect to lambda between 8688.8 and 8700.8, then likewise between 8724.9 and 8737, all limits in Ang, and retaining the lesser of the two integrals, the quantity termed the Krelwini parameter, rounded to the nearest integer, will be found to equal 125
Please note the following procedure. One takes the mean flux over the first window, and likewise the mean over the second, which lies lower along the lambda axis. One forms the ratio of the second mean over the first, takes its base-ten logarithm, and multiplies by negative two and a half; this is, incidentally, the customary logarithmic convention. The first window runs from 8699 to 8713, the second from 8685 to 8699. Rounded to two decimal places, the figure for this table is 0.13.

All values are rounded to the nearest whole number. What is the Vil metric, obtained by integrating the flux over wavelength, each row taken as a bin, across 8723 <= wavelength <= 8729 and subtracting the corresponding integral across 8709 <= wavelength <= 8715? -6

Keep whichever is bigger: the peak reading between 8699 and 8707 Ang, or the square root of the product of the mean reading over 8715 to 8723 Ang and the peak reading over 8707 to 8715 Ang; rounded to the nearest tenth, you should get 11.8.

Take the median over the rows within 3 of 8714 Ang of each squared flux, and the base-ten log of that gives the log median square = 2.11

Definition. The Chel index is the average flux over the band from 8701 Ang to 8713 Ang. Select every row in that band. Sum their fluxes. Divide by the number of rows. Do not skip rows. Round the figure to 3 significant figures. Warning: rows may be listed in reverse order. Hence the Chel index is 11.4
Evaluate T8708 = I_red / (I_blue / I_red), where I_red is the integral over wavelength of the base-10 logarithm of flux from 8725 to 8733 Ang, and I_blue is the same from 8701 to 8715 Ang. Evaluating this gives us 4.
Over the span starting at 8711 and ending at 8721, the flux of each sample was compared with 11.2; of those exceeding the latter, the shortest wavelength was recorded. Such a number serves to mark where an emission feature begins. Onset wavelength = 8711.84 Ang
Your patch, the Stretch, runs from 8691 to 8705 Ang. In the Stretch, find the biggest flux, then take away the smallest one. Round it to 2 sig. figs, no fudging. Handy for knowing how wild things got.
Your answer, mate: 2.9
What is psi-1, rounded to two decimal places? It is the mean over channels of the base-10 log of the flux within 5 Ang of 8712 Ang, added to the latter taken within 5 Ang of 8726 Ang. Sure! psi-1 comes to 2.09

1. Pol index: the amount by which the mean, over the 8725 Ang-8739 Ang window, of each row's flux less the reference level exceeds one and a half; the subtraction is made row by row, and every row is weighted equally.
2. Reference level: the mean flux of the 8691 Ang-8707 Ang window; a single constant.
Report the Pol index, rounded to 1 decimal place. -1.9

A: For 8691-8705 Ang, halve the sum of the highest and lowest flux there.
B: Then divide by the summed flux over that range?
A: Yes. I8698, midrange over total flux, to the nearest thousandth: 0.145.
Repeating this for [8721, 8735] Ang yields 0.145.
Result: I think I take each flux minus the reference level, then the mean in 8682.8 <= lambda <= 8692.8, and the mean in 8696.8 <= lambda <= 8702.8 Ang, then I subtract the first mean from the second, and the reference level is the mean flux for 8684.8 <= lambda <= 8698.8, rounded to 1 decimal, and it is 1.7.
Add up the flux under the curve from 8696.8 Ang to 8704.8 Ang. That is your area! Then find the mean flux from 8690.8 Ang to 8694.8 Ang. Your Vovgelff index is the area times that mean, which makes 838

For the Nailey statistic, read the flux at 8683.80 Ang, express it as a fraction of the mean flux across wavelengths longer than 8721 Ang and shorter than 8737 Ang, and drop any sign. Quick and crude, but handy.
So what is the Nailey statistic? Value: 0.71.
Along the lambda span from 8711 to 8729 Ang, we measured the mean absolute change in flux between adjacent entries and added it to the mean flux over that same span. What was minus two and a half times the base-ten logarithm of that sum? -2.73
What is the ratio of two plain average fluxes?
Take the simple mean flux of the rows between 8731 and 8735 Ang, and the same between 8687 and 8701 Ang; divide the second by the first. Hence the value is 0.96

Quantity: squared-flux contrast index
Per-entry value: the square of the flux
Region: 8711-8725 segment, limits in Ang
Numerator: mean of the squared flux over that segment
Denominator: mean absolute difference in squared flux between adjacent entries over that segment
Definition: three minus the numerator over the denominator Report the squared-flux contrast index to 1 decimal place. -1.1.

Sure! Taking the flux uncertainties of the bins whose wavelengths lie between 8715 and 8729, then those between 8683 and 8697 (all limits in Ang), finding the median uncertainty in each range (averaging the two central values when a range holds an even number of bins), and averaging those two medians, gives 1.30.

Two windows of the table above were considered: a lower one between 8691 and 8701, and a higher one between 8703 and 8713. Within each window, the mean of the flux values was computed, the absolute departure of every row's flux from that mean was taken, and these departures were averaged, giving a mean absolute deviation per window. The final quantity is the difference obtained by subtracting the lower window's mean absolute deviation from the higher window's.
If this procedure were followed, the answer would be -0.5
